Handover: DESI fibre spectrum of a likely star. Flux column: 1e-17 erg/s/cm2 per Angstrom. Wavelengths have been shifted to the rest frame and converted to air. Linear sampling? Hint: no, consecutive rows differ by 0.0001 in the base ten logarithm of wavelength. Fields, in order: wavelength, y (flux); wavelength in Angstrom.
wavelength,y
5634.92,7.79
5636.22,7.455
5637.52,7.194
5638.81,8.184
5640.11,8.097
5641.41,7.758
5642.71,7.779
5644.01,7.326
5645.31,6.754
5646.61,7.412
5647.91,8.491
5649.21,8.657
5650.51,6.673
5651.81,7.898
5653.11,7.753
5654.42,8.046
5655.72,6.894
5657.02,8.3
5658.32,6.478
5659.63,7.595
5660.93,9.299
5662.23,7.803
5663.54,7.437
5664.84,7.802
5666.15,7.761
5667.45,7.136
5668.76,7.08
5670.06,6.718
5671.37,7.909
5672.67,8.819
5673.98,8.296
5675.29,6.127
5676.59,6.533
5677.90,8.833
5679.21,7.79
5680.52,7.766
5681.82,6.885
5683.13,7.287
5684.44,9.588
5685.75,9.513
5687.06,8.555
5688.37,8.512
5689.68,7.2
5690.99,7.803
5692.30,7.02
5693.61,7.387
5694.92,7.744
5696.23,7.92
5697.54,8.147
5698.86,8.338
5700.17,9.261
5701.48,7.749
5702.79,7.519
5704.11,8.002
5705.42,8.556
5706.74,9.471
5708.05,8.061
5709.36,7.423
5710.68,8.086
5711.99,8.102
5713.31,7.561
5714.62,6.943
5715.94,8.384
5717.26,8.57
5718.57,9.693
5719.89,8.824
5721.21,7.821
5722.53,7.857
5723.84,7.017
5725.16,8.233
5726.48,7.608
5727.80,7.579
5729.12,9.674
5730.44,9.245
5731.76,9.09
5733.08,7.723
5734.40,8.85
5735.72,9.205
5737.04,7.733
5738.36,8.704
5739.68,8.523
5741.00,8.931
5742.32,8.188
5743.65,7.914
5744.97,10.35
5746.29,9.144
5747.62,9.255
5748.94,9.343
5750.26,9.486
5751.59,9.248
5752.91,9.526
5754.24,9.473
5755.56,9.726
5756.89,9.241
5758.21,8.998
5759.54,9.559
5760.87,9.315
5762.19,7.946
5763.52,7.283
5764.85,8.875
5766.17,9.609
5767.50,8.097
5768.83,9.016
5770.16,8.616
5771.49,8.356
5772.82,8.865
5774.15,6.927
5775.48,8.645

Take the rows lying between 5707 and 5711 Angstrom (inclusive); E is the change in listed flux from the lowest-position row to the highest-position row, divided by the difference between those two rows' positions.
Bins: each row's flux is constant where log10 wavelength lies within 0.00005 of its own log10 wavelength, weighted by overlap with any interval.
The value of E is 0.0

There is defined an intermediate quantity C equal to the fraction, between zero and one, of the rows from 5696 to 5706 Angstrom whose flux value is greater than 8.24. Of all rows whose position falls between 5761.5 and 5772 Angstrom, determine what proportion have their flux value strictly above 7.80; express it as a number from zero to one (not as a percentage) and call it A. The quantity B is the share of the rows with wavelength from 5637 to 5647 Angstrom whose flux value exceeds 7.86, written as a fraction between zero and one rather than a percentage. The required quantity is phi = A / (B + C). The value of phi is 1.40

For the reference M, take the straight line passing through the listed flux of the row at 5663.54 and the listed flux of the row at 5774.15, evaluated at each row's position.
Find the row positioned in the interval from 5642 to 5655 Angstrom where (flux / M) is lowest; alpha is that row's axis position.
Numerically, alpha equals 5650.51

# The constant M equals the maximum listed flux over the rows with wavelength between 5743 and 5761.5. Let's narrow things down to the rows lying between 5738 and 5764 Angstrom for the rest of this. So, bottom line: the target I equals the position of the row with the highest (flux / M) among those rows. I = 5744.97 Angstrom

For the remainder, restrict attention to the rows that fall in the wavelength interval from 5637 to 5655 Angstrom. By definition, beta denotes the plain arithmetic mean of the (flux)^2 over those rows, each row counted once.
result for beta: 59.9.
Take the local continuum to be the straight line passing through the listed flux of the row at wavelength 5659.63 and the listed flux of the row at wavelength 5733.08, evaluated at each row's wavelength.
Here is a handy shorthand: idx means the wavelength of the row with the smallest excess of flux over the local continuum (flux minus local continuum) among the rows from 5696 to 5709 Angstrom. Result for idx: 5702.79 Angstrom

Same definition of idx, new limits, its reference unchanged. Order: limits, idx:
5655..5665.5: 5658.32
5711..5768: 5714.62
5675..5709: 5675.29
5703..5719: 5714.62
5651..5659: 5658.32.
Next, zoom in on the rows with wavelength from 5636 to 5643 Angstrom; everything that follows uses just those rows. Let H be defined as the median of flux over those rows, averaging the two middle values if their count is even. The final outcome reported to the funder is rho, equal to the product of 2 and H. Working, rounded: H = 7.8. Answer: 15.5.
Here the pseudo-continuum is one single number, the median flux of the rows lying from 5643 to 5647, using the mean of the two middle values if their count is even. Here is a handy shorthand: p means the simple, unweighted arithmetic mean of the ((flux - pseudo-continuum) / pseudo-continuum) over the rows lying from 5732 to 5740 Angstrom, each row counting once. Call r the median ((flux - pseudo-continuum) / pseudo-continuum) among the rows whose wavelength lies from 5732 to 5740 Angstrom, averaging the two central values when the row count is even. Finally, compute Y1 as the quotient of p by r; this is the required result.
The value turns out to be 0.9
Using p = 0.15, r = 0.18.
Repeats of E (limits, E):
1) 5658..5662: 1.1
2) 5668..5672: 0.3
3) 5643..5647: 0.0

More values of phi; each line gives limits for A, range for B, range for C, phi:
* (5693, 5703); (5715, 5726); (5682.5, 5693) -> 0.44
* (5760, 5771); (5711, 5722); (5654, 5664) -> 1.00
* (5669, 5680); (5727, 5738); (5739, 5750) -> 0.36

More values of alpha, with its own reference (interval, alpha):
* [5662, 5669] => 5668.76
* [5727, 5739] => 5727.80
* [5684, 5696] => 5692.30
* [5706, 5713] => 5709.36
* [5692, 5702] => 5692.30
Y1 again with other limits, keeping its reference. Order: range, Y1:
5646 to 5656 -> 0.8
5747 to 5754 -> 1.0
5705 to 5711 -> 1.3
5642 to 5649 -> 2.6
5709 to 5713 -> 0.7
